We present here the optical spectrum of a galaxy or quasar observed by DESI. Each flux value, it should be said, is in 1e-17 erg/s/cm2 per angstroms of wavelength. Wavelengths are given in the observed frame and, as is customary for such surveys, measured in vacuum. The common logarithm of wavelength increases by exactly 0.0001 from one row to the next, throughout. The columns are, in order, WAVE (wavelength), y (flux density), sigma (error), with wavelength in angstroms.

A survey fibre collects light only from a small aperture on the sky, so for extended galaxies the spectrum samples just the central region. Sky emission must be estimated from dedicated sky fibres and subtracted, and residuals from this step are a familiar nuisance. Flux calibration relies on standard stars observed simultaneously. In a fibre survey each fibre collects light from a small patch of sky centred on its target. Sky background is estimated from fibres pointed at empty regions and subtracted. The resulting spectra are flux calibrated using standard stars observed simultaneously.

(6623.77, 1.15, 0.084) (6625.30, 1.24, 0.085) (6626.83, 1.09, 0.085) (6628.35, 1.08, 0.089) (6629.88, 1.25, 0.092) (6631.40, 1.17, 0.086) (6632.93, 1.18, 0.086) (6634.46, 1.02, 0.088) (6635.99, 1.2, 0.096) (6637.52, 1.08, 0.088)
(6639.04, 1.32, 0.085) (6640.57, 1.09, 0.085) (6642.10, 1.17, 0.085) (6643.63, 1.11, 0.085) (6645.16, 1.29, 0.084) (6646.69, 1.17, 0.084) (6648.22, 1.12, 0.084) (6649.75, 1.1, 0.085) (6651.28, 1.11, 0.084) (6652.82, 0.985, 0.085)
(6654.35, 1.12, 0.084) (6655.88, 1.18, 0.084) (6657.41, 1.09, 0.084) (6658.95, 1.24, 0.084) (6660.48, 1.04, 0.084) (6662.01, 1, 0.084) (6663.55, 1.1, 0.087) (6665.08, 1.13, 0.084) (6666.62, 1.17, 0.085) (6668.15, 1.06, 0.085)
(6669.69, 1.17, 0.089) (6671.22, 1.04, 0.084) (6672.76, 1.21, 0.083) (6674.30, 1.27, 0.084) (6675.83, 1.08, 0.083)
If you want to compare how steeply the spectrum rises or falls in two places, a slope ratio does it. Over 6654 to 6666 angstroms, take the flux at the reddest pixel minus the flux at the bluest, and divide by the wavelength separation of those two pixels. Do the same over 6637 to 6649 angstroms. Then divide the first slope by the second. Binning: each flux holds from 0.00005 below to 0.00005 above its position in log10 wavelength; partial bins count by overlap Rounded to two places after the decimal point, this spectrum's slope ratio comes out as 0.25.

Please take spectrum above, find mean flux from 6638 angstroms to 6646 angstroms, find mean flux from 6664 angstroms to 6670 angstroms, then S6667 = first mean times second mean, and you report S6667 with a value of 1.35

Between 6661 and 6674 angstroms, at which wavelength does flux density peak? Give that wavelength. 6672.76 angstroms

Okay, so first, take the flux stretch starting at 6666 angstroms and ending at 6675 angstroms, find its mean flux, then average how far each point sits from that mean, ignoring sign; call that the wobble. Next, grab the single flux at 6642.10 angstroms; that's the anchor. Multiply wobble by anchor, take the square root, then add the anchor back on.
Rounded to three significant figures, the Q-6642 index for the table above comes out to 1.45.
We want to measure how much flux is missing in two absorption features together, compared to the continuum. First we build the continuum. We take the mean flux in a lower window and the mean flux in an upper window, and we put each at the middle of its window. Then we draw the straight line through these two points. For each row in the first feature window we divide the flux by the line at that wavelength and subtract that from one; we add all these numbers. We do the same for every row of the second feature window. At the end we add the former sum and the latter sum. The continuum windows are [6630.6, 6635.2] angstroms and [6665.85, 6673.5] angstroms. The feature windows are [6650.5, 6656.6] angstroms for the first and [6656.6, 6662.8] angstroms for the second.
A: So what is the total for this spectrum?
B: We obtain 0.23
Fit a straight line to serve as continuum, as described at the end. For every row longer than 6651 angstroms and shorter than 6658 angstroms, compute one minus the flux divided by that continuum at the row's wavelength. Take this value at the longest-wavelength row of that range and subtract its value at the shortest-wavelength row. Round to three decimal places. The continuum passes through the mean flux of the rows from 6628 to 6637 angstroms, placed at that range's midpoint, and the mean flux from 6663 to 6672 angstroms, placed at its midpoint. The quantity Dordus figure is 0.012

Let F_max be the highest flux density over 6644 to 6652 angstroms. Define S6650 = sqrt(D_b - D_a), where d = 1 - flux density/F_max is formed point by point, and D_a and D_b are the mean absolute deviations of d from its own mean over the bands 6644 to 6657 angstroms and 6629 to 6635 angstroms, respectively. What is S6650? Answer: 0.080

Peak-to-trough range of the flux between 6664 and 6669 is 0.11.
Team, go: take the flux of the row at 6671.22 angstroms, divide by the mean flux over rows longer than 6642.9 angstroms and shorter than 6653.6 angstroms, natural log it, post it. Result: -0.080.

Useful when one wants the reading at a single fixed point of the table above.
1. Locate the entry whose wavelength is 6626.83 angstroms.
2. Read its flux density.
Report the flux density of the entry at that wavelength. 1.09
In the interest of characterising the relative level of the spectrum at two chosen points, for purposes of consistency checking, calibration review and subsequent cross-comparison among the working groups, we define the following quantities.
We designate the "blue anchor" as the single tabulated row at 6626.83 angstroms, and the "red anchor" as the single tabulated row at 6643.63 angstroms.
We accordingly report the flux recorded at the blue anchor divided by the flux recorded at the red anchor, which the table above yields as 0.98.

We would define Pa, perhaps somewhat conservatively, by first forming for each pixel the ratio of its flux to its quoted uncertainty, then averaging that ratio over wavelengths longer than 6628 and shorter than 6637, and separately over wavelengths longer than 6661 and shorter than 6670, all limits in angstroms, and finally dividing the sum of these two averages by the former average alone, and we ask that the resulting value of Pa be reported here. 2.00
